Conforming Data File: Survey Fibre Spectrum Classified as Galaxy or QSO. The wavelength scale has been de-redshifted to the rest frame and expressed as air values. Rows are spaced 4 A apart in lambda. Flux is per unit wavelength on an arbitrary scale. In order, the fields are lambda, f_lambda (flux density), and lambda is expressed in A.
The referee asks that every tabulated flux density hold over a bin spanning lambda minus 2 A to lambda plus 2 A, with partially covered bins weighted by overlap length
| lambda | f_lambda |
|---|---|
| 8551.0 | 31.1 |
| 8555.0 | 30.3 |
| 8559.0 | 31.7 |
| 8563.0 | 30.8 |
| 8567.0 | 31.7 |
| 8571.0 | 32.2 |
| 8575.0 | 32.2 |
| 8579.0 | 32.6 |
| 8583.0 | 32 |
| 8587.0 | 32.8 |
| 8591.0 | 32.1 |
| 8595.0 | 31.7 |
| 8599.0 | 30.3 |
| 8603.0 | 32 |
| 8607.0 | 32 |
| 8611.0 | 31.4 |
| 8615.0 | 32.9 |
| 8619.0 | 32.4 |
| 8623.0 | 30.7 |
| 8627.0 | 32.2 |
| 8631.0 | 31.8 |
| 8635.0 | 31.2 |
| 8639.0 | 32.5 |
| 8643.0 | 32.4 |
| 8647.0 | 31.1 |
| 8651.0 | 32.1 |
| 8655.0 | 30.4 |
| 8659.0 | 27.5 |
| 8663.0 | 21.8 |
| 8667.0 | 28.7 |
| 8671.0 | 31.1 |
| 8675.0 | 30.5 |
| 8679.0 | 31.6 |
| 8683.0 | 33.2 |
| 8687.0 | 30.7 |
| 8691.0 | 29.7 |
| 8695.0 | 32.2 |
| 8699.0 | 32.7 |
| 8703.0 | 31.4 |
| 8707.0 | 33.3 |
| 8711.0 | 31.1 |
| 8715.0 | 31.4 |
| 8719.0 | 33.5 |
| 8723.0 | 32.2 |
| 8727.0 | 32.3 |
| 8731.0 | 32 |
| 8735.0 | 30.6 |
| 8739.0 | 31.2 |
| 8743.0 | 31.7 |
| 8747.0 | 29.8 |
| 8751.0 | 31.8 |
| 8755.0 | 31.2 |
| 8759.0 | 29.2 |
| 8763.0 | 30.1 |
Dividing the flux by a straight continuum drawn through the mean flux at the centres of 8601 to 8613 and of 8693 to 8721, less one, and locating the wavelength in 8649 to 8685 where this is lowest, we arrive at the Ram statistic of 8663.0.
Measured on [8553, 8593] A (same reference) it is 8555.0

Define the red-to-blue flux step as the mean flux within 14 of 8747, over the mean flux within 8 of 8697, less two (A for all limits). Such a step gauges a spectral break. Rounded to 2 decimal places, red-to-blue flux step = -1.02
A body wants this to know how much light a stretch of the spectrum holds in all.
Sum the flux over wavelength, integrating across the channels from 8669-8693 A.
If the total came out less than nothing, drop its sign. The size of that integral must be 747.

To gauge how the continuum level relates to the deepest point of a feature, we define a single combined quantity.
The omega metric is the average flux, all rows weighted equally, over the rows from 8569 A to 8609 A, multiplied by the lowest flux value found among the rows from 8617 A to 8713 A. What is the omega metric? 697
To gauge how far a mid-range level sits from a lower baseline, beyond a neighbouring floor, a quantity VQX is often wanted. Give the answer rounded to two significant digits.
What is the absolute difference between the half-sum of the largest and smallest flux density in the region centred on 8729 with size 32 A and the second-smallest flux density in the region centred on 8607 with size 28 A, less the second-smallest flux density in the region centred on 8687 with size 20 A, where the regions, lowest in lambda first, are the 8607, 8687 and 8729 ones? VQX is -30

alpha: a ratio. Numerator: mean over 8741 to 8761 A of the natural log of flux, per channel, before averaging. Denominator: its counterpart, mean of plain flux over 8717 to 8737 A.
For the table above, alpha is 0.107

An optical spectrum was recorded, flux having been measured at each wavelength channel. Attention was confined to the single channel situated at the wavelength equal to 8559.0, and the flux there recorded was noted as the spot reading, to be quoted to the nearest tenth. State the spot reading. 31.7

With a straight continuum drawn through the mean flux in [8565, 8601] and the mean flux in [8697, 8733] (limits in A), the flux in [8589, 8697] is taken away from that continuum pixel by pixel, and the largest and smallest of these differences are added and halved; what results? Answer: 4.6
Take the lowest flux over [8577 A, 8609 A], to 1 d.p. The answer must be 30.3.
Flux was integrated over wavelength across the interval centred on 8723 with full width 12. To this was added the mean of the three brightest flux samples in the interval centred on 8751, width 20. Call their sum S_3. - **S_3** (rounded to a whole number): 424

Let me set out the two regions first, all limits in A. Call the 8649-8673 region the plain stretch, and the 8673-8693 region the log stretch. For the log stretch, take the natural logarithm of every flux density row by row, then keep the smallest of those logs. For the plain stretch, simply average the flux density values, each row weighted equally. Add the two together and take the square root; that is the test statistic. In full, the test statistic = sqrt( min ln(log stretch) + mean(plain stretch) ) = 5.66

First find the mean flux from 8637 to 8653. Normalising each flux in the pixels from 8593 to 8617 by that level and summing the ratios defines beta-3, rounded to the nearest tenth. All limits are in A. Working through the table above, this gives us 5.9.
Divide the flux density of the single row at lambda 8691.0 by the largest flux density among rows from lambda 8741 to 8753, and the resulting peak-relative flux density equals 0.93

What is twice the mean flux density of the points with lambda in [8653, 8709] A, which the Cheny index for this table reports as 60.7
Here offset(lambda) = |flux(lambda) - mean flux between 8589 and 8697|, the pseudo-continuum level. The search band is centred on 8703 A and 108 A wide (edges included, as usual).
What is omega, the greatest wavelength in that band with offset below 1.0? 8755.0 A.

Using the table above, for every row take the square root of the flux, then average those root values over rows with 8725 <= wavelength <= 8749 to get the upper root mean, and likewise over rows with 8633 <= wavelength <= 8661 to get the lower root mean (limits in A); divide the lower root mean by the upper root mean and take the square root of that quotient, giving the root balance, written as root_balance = 1.00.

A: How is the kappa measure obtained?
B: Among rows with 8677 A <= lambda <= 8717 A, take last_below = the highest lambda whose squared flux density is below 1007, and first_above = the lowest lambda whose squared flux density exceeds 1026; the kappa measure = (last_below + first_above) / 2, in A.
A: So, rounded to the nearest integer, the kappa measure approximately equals 8699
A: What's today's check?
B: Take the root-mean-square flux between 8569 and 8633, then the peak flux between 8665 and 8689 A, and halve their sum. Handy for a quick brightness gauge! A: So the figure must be 32.6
